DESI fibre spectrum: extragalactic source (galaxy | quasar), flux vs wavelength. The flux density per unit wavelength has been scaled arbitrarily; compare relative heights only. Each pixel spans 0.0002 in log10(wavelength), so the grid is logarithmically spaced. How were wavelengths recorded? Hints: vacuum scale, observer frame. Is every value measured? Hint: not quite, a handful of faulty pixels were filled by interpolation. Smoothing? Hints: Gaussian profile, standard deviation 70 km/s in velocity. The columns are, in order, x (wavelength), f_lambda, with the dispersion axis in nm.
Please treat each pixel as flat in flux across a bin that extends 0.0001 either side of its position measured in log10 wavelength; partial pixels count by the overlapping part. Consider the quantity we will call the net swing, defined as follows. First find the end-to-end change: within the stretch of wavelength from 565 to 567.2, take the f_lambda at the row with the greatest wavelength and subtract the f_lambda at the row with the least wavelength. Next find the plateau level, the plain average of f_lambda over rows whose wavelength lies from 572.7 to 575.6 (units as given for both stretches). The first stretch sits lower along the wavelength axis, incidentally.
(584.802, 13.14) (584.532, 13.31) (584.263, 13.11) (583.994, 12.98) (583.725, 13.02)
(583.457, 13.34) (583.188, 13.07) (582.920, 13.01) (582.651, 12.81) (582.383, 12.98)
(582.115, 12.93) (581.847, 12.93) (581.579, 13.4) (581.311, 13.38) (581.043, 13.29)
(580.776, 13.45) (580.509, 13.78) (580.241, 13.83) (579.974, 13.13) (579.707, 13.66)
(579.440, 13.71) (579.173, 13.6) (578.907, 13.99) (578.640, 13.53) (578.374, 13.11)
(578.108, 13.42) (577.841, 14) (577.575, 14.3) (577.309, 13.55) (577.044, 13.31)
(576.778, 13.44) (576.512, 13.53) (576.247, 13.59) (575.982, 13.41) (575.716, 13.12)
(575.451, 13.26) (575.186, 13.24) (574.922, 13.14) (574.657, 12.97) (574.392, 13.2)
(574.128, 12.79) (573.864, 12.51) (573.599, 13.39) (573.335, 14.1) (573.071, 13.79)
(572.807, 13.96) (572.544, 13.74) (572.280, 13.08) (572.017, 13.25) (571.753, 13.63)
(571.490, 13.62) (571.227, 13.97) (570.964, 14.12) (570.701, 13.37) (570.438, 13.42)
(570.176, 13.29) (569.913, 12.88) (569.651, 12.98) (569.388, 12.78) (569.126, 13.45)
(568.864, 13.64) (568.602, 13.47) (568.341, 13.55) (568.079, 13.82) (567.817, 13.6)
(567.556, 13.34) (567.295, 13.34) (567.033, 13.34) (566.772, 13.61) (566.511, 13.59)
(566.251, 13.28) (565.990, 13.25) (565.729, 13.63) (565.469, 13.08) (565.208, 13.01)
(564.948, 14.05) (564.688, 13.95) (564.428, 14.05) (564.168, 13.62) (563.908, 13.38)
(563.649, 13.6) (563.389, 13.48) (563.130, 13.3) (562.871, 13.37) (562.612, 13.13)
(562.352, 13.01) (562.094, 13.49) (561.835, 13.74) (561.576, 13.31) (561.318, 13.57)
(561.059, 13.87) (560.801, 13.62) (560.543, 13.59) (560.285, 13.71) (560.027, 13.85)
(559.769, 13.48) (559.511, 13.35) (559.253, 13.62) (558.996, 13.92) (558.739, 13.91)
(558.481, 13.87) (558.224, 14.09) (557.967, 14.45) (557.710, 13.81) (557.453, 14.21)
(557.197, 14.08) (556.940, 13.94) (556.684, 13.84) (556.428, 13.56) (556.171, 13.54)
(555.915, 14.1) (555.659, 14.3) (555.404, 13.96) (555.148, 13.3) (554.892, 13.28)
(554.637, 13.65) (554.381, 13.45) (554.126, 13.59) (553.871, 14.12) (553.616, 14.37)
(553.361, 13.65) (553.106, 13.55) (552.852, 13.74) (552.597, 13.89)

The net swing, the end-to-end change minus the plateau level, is -13.0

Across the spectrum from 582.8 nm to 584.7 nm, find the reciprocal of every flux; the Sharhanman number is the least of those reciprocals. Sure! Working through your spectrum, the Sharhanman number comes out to 0.0750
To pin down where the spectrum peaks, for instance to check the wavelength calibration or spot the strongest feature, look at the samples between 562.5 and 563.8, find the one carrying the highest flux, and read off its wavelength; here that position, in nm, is 563.649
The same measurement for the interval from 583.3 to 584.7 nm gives 583.457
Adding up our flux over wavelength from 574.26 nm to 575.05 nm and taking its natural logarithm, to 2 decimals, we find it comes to 2.34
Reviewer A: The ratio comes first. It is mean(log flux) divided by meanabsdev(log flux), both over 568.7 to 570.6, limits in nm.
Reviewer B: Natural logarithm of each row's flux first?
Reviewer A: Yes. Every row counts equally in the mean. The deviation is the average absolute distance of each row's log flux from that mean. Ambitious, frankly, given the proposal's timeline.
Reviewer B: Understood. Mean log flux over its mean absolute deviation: 122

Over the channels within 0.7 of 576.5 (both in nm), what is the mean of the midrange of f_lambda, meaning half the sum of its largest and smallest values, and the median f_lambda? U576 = 13.4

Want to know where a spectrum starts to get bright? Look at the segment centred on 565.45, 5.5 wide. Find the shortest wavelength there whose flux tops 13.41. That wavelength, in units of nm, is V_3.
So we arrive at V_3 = 563.389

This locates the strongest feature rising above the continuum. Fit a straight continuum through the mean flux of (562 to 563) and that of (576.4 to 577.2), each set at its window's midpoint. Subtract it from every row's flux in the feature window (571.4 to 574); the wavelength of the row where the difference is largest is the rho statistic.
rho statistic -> 573.335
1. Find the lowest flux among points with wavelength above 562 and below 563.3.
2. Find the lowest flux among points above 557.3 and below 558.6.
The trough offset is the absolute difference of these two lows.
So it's 0.8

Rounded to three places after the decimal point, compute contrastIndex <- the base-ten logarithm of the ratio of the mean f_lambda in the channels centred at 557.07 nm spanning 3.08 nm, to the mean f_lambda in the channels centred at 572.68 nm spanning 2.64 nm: 0.015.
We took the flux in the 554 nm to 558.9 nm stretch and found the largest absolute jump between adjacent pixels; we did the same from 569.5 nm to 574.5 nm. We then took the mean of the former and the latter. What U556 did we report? 0.77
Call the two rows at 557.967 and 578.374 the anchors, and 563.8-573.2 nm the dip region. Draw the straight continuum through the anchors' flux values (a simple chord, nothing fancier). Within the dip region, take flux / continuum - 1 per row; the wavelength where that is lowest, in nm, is 565.208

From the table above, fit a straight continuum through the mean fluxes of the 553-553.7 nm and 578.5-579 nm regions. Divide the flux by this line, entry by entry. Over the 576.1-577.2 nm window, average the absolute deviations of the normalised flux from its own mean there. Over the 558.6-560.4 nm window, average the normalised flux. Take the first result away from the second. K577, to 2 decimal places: 0.98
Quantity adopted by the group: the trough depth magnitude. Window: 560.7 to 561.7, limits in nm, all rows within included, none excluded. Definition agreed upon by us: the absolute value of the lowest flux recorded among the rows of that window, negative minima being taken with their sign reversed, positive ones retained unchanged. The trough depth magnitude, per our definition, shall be 13.3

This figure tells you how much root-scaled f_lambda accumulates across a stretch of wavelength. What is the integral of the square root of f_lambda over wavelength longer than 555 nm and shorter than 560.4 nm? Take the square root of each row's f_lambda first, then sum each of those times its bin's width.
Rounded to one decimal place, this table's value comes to 20.1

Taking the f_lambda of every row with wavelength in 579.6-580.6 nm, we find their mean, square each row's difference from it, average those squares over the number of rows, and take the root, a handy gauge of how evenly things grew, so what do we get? 0.28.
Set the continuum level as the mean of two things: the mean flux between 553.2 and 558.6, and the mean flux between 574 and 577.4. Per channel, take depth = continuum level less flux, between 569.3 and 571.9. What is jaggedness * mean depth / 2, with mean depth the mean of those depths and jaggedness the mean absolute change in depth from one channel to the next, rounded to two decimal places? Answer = 0.02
